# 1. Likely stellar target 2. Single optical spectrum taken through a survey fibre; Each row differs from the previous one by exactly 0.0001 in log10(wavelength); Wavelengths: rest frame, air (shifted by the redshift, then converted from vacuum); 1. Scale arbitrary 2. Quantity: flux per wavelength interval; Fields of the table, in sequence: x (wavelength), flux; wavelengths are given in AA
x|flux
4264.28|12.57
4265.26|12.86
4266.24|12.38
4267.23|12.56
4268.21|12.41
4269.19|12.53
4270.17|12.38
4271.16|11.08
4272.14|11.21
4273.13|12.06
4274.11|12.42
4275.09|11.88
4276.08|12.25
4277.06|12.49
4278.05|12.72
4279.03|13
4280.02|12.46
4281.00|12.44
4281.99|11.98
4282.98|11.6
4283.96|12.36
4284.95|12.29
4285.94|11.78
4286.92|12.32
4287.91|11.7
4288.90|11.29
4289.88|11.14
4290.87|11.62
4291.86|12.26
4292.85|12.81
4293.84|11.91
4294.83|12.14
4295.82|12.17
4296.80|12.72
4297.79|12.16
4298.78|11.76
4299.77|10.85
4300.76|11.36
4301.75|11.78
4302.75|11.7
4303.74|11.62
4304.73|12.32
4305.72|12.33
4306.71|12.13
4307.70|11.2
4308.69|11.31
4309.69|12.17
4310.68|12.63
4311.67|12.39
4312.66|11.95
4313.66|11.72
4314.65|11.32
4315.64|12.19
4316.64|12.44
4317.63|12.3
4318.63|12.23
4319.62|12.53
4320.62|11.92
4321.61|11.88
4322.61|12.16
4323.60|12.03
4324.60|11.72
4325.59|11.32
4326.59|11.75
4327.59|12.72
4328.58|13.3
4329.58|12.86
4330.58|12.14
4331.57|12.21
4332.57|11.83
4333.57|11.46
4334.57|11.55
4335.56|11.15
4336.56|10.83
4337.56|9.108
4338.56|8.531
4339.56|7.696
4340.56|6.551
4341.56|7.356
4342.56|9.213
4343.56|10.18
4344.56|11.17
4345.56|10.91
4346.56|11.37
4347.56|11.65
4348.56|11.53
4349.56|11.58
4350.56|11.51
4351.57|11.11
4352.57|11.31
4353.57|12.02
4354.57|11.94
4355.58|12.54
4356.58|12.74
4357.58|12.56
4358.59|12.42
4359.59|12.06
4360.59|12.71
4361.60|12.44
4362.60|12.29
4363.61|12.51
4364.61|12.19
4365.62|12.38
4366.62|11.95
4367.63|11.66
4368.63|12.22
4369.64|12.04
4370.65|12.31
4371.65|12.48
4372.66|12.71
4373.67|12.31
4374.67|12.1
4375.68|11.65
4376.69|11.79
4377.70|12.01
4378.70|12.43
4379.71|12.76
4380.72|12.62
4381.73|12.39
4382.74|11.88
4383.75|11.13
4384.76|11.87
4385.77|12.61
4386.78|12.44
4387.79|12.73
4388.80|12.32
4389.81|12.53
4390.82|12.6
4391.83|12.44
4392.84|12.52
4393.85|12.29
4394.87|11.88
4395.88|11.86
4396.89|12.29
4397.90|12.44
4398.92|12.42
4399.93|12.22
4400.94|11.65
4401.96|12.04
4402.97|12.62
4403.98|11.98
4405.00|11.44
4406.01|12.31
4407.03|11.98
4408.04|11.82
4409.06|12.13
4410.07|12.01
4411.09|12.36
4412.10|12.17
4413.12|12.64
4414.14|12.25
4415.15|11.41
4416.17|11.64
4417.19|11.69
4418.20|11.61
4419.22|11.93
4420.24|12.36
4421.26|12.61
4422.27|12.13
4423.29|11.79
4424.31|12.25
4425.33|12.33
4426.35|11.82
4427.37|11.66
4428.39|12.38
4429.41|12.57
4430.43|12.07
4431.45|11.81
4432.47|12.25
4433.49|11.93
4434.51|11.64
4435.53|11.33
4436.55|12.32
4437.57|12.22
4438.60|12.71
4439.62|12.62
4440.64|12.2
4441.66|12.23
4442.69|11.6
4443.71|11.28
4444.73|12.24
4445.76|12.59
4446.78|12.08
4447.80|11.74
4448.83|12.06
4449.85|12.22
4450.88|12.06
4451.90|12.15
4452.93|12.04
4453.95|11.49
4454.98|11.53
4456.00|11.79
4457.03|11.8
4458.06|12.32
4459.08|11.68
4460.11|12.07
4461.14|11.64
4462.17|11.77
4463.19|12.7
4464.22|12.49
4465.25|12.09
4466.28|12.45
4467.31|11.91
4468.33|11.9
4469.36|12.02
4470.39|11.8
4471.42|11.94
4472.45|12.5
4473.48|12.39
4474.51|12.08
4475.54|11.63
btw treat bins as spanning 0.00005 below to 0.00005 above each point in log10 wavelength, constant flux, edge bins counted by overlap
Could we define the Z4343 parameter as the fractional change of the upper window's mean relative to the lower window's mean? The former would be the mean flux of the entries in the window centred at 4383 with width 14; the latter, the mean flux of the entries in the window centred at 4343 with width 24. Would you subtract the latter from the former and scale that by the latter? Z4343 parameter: 0.16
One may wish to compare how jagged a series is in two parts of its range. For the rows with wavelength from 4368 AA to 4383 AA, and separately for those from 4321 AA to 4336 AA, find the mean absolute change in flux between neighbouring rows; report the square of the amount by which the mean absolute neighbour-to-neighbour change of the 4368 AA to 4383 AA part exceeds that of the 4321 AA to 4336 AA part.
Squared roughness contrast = 0.014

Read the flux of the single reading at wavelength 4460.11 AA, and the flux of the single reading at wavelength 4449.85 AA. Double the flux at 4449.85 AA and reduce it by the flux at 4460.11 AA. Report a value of 12.4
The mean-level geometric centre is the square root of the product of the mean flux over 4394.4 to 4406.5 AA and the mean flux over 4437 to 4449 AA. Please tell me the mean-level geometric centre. 12.1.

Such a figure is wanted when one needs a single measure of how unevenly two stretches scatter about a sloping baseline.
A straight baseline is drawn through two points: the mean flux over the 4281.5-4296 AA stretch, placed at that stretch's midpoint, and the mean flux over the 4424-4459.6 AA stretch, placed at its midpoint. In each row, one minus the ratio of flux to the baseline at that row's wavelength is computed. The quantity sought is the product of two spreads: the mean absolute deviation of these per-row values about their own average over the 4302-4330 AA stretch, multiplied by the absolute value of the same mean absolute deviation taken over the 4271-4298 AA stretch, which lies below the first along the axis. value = 0.0011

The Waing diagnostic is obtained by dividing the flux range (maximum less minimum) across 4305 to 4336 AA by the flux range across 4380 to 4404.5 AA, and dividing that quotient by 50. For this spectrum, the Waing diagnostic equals 0.027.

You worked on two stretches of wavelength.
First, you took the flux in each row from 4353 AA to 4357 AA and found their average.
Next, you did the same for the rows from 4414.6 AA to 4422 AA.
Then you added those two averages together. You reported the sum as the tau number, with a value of 24.2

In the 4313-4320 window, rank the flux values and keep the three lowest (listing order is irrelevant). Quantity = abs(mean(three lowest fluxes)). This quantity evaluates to 11.74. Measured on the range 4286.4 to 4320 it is 11.06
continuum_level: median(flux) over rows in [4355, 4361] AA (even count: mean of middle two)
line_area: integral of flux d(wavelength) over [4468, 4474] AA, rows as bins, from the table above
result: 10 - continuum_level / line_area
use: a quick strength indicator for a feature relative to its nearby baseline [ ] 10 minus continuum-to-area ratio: 9.83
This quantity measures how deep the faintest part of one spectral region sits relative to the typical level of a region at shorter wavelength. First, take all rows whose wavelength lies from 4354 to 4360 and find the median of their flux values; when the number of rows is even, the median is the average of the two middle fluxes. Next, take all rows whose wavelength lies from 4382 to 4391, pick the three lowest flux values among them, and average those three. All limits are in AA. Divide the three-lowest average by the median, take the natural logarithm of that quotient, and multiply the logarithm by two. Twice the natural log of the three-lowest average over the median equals -0.14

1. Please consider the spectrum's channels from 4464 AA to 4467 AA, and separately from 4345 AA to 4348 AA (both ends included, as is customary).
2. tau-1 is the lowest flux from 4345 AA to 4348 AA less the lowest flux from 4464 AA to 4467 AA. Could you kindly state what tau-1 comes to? -1.2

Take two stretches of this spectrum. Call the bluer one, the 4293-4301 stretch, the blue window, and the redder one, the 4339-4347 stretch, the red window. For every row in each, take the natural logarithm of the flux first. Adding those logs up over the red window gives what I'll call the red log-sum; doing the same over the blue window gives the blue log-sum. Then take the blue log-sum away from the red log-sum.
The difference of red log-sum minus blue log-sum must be -2.1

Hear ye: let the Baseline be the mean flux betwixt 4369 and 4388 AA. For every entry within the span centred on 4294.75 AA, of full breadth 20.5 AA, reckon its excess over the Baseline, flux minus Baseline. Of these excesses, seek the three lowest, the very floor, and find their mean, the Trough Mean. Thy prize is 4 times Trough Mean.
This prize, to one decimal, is -4.5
